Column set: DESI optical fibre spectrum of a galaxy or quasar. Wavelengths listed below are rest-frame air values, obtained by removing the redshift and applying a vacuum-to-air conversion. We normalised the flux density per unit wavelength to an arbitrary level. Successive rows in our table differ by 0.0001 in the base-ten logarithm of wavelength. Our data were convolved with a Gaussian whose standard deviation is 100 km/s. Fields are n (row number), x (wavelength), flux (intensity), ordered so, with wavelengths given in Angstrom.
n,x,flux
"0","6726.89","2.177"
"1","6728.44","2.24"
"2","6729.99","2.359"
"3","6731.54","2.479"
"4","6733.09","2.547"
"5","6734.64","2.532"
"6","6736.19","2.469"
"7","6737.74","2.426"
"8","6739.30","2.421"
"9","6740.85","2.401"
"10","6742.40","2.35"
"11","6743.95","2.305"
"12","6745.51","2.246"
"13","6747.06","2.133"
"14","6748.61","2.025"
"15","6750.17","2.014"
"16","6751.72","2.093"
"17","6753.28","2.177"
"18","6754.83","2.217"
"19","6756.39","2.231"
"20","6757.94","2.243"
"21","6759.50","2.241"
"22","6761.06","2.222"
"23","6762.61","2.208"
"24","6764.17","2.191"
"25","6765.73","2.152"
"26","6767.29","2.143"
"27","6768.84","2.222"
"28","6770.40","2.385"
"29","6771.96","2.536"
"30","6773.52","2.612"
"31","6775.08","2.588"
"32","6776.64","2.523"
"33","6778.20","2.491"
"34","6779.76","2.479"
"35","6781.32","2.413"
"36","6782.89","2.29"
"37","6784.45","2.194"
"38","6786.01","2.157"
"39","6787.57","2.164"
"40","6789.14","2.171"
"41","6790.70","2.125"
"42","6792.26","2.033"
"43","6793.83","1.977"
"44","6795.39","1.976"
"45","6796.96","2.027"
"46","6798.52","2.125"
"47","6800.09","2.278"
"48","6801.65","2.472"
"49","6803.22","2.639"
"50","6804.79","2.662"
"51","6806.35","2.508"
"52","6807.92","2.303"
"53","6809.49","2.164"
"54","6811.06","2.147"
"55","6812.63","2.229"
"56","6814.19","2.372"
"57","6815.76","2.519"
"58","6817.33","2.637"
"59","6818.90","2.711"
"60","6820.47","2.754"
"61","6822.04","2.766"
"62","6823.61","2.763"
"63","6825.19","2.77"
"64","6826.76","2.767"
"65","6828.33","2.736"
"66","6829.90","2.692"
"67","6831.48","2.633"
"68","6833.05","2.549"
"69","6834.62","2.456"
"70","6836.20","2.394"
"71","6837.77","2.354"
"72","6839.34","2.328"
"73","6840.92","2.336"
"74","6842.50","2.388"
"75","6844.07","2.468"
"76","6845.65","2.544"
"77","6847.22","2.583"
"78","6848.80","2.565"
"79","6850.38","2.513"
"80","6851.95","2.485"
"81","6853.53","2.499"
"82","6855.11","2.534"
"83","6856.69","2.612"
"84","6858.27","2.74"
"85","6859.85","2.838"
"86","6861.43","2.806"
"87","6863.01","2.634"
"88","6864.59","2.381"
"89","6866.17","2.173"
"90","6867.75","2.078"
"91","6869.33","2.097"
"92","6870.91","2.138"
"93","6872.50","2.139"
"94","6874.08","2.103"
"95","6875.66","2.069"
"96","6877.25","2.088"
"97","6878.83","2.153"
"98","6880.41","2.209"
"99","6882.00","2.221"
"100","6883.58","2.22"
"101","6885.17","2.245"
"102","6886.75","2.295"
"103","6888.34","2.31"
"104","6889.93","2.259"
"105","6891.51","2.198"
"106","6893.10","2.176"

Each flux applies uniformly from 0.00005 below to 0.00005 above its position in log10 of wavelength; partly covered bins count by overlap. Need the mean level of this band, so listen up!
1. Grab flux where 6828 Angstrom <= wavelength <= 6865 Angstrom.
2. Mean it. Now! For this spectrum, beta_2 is 2.54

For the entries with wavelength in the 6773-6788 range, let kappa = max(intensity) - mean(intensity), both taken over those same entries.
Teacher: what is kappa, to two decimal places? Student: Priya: 0.22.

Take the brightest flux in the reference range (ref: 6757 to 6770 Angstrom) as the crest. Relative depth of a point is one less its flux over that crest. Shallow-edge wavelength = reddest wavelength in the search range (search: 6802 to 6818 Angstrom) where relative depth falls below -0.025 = 6817.33 Angstrom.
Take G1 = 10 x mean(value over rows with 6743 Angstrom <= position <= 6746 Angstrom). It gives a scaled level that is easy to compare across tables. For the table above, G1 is 22.8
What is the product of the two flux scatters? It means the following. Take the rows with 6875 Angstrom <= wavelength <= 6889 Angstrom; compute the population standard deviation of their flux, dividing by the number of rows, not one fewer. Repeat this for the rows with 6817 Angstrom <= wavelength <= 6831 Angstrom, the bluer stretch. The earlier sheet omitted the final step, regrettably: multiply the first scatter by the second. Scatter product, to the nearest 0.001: 0.003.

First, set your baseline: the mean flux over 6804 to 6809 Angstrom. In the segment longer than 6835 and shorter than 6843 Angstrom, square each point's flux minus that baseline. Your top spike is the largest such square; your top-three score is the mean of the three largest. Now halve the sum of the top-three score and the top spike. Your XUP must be 0.02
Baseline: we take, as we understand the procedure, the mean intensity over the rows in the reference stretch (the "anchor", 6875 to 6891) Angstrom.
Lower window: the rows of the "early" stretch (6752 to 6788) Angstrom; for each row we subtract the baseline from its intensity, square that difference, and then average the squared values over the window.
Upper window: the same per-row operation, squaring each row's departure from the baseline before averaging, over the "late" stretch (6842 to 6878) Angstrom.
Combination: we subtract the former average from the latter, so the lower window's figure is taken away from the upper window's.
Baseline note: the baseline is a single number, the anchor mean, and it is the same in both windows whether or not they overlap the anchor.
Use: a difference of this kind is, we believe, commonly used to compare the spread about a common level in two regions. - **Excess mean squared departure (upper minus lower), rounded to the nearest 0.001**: 0.069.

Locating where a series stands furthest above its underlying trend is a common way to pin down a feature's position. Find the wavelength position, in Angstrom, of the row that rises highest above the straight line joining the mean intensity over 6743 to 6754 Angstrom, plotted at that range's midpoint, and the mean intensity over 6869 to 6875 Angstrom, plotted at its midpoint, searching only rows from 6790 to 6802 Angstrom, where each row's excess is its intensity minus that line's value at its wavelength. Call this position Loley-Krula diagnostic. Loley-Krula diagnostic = 6801.65 Angstrom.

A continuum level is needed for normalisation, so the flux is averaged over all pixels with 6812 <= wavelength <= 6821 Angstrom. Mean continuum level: 2.54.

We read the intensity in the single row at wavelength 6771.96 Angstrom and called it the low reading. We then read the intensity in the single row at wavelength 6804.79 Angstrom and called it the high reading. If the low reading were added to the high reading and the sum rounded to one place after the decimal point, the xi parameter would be 5.2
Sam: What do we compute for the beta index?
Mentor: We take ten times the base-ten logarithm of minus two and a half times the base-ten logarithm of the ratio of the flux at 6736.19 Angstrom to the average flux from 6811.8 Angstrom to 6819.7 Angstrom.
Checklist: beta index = -20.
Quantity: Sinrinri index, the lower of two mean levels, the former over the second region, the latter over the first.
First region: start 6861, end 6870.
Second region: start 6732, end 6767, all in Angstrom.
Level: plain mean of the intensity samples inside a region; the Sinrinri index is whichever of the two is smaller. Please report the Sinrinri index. 2.27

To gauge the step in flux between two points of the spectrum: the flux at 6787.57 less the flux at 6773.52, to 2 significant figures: -0.45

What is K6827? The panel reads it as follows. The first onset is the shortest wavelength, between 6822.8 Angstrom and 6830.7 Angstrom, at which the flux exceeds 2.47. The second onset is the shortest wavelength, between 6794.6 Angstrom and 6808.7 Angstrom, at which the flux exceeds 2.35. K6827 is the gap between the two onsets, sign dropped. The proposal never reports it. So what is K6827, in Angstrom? 22.0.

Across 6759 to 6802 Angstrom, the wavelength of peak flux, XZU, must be 6773.52 Angstrom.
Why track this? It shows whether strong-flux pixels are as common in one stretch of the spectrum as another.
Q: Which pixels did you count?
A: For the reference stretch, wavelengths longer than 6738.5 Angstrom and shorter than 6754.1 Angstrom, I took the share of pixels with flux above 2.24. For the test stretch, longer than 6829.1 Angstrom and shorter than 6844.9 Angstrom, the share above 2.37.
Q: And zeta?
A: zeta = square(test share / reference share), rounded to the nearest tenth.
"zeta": 2.0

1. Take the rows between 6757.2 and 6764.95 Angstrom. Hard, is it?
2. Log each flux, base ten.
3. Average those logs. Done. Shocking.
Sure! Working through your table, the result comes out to 0.35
